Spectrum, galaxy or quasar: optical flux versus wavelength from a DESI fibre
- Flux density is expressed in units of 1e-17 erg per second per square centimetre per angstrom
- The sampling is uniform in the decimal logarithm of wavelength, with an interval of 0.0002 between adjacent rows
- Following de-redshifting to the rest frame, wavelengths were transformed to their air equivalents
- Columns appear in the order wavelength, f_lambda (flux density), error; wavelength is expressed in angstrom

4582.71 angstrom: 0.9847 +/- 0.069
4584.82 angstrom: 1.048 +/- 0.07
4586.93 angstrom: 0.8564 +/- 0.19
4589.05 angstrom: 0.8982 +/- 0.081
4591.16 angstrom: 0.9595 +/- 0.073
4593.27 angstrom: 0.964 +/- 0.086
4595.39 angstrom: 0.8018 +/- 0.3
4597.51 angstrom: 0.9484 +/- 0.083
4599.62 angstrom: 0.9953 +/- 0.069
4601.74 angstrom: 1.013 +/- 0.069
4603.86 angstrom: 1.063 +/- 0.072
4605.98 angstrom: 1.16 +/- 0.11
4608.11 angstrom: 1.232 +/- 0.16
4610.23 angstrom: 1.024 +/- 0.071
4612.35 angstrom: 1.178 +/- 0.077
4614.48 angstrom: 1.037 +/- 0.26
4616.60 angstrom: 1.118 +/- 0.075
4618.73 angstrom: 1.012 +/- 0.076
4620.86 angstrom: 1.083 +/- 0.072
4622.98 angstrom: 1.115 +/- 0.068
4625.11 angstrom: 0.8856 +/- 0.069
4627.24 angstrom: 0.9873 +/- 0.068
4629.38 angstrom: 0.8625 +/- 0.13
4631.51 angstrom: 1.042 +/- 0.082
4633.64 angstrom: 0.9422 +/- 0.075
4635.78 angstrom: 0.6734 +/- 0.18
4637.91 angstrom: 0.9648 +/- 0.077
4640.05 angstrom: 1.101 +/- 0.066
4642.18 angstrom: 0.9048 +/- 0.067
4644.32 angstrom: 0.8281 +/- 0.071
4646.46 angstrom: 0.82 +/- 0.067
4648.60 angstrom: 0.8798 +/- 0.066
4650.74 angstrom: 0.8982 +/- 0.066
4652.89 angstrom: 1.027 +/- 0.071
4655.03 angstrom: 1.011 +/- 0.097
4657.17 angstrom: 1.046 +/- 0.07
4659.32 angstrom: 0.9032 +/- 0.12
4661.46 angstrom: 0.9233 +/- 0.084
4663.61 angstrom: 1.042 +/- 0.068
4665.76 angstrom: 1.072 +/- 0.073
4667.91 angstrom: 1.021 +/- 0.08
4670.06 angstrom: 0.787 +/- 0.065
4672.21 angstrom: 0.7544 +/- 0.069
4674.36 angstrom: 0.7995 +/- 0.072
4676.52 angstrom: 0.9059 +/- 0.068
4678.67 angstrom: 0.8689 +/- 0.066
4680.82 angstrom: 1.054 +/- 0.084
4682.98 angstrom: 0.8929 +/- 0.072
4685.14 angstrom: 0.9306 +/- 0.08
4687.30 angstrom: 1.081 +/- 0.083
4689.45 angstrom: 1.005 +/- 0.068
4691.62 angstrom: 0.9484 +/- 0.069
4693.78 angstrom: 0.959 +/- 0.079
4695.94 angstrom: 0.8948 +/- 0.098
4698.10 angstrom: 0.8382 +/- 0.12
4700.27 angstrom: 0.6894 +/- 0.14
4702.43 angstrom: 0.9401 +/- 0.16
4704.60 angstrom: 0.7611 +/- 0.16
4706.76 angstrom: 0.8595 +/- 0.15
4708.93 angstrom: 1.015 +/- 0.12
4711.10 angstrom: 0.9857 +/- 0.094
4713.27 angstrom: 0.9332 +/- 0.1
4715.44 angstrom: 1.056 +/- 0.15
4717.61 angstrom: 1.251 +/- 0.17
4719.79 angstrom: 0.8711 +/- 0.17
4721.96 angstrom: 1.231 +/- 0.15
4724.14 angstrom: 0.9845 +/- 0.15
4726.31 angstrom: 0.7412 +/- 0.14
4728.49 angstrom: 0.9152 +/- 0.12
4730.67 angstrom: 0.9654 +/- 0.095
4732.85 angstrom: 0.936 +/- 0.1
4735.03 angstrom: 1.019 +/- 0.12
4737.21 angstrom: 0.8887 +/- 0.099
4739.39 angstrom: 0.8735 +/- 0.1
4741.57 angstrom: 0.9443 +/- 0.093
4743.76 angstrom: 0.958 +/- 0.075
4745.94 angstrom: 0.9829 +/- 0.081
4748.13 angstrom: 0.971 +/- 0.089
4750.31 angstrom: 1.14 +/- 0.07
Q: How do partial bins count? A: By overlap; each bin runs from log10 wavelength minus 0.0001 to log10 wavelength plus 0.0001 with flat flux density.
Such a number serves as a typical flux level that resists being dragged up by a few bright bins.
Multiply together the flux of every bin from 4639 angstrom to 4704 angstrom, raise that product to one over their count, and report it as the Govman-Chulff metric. 0.92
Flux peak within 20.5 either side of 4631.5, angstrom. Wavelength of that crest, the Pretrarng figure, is 4612.35 angstrom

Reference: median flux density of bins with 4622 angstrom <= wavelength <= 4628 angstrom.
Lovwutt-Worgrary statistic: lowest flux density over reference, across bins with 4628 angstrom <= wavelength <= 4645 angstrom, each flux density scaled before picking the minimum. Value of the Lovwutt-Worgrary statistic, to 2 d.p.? 0.68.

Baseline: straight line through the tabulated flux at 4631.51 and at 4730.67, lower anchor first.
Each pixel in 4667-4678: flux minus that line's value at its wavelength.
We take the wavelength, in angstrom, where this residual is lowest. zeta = 4672.21 angstrom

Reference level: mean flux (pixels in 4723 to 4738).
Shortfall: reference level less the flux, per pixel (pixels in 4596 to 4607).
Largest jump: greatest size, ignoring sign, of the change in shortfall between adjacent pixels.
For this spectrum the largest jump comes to 0.10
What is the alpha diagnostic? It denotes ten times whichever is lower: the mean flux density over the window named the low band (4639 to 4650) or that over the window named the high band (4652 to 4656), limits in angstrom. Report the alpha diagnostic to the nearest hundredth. 9.07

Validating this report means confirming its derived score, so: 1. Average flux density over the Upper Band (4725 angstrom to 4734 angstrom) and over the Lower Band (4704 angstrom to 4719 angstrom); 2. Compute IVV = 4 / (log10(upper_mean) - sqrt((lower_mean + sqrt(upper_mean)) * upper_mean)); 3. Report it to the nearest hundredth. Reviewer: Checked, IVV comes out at -2.94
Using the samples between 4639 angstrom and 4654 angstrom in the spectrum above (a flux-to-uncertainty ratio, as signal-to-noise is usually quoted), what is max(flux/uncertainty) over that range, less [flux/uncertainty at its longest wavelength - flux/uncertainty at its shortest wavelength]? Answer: 19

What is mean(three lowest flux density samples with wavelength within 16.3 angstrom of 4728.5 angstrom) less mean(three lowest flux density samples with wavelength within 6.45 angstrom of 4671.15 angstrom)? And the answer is 0.05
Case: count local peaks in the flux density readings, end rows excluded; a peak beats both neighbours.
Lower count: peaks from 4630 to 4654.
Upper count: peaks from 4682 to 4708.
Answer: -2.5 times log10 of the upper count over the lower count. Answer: -1.2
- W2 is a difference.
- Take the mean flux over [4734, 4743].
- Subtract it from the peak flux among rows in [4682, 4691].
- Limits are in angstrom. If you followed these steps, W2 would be 0.15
